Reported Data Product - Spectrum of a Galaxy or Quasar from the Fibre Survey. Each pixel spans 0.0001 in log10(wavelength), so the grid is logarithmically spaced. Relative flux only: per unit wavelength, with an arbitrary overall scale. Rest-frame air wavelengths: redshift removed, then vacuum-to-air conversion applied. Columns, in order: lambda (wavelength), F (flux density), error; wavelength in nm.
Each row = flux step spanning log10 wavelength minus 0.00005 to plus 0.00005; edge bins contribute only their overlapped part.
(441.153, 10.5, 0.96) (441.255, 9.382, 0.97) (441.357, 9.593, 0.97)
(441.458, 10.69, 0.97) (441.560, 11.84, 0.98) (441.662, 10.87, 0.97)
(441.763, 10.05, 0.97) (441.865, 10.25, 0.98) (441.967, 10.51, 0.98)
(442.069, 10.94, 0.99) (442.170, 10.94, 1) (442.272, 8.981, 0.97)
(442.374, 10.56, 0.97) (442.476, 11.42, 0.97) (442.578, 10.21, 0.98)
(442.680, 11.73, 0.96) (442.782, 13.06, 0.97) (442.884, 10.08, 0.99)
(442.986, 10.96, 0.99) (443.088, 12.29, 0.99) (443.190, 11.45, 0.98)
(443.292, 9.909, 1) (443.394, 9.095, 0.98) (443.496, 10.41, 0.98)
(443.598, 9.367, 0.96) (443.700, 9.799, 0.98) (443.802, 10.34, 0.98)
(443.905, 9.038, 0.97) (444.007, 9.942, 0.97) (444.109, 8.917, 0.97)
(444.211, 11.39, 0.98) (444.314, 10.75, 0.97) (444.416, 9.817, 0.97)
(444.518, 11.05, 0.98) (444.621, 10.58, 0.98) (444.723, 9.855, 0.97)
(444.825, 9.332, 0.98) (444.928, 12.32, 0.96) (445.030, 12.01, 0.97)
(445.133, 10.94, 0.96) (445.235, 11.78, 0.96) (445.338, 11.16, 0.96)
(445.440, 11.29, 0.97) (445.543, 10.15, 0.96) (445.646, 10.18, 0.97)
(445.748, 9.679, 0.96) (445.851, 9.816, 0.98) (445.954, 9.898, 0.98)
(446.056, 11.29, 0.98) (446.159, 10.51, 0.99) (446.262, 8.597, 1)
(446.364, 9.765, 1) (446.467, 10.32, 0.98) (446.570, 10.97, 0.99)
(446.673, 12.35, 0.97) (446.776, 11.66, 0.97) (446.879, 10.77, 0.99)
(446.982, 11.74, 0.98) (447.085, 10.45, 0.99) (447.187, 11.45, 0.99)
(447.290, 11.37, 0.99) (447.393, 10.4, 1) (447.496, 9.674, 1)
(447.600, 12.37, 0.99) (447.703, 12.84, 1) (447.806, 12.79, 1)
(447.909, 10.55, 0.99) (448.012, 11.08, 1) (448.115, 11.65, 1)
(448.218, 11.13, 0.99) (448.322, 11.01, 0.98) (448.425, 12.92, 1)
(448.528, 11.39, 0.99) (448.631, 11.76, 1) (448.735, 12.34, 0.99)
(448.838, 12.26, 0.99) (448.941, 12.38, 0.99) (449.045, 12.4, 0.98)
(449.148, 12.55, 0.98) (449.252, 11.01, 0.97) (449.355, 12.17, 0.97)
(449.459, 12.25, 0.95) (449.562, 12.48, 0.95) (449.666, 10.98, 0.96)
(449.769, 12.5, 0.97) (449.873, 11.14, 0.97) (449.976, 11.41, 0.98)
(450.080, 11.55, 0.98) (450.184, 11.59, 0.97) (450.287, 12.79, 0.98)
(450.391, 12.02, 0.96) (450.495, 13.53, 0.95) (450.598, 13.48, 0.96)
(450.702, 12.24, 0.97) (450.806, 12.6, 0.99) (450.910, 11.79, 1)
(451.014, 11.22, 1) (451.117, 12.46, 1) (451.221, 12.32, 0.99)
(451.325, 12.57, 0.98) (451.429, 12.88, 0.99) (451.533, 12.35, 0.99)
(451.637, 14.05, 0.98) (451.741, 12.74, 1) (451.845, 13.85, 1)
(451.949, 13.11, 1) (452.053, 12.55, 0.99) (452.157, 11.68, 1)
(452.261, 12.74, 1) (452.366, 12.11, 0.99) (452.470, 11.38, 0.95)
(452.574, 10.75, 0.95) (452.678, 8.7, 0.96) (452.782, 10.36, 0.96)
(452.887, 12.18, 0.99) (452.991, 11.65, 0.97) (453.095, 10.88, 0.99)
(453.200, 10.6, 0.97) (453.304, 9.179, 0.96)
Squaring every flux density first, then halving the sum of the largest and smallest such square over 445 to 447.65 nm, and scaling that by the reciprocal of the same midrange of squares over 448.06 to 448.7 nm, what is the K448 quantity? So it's 0.79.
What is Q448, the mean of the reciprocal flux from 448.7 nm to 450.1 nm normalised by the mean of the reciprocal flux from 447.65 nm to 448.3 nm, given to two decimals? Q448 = 0.97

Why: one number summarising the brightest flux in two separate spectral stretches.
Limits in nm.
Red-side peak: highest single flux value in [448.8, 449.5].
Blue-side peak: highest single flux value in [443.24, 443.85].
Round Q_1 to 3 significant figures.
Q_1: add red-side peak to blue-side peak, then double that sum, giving 45.9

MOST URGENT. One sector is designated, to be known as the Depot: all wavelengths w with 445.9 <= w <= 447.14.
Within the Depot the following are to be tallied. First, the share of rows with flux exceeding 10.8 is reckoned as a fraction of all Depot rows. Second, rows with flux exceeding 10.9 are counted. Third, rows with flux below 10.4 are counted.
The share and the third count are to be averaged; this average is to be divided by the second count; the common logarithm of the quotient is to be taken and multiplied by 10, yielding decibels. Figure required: -4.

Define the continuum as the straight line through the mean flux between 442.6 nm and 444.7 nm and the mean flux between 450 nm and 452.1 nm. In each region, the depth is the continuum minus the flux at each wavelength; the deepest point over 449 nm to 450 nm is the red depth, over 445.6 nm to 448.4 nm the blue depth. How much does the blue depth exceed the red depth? 1.4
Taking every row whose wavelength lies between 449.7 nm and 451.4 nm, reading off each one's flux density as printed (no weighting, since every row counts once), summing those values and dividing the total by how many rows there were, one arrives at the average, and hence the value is 12.2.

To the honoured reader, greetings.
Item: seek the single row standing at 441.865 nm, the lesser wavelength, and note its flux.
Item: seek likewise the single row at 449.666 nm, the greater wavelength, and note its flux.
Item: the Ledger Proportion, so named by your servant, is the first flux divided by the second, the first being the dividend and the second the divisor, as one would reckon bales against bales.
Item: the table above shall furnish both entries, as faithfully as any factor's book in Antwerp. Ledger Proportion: 0.93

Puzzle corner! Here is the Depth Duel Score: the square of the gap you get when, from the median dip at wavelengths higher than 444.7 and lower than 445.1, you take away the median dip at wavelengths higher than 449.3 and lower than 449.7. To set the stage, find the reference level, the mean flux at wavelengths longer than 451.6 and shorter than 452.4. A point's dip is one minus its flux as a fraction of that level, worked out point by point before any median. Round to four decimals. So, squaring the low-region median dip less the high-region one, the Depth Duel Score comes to 0.0099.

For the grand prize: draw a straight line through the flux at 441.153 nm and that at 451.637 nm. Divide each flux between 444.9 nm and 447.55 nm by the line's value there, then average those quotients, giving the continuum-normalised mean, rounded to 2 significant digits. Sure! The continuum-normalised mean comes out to 0.88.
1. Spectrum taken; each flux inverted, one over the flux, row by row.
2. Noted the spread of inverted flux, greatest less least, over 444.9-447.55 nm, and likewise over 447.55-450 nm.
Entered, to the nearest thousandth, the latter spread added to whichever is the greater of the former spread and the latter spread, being 0.053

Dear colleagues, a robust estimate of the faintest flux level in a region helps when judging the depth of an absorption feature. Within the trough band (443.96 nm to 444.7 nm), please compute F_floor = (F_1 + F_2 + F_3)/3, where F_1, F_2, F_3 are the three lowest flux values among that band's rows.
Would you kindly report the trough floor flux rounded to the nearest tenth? 9.6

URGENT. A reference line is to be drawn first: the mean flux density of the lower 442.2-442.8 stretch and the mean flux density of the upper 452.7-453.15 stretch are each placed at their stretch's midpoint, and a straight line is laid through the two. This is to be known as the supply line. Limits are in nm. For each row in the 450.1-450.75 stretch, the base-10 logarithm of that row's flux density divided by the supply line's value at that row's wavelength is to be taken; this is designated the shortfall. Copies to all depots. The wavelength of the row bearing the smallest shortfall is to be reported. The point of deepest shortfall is 450.184 nm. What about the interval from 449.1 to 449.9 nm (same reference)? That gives 449.666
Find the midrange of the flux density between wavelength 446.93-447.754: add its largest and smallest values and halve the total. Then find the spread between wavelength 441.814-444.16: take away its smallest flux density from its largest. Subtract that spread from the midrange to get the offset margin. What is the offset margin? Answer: 7.1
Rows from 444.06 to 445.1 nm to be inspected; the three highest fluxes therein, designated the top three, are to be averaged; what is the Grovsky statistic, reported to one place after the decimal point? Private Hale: 11.9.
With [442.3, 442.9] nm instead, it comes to 12.1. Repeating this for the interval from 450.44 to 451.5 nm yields 13.3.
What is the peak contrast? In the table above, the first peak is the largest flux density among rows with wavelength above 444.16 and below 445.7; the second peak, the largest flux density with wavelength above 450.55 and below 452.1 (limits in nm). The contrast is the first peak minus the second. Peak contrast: -1.7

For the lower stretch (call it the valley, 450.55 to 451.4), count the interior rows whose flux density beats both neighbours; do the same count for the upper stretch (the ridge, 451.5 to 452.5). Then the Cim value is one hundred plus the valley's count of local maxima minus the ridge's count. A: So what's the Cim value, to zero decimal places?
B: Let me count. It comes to 99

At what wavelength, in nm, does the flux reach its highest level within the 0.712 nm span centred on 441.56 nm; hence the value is 441.560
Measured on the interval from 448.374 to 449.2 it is 448.425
